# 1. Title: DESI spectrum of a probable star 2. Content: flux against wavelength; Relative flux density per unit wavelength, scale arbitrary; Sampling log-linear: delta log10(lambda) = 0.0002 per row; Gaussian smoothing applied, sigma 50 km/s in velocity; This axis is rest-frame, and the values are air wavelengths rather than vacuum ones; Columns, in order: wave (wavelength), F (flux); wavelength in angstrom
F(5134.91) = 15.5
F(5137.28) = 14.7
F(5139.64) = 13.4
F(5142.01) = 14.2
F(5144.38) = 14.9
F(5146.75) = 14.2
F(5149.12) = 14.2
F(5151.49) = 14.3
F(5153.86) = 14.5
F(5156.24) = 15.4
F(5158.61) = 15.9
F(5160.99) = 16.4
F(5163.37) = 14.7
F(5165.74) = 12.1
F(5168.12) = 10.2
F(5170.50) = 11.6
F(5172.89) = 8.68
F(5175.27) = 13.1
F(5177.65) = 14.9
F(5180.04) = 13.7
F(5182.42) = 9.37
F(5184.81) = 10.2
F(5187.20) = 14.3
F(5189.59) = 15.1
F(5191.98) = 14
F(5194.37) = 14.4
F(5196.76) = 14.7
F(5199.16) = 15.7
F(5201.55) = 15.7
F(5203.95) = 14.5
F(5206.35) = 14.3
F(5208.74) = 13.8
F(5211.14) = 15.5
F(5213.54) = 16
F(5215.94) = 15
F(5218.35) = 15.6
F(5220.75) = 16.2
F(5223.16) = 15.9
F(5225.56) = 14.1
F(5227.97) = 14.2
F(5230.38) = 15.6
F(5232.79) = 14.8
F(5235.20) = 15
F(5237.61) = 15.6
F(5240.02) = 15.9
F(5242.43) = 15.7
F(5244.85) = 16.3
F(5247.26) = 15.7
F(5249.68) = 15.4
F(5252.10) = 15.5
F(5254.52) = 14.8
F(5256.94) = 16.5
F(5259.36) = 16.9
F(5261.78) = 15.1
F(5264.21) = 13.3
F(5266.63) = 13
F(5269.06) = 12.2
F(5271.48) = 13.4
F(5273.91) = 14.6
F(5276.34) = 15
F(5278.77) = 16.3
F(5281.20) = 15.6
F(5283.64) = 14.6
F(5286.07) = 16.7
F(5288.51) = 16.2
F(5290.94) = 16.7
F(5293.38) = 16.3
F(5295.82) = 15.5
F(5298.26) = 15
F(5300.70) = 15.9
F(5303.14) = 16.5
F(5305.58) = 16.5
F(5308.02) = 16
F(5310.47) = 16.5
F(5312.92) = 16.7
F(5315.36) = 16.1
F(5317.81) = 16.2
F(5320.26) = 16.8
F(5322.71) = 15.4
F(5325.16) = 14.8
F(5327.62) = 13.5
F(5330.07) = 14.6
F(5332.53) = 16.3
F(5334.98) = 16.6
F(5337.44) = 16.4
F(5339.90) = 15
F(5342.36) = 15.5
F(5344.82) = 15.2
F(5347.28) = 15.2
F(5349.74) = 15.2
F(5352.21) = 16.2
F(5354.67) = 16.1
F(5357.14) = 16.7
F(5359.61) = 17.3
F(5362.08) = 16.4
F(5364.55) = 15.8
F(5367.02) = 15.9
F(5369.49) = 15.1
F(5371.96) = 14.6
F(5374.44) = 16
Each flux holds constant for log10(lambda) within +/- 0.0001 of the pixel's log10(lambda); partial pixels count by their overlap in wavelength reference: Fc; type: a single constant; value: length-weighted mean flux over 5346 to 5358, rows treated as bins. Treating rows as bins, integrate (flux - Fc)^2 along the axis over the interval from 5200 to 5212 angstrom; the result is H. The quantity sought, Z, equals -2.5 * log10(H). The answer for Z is -3.3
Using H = 20.6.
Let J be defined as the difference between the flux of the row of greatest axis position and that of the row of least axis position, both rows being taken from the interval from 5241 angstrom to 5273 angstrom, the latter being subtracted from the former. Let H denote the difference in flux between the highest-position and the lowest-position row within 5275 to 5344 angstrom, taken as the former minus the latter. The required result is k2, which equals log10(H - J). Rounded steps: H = 0.5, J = -2.3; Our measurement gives 0.4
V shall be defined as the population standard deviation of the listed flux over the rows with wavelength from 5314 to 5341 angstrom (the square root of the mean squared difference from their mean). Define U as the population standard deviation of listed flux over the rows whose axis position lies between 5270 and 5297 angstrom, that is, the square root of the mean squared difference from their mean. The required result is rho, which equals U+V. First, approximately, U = 1.00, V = 1.0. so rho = 2.0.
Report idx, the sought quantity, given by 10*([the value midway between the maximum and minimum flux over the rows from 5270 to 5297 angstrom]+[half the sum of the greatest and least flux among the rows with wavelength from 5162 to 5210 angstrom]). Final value 272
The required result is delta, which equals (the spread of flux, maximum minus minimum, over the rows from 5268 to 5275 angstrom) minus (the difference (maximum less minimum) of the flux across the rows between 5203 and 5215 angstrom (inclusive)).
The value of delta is 0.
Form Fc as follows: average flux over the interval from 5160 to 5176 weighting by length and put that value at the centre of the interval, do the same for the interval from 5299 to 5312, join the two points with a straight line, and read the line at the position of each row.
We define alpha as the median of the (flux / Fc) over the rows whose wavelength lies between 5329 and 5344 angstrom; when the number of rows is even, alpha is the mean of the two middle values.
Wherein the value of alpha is 0.93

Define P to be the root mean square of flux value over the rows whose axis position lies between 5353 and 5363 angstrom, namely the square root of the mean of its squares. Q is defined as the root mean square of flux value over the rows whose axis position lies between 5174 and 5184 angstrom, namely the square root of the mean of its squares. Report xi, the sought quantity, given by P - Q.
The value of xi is 3.7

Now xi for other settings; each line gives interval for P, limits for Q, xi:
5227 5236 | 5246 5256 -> -0.4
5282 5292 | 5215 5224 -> 0.4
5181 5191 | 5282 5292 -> -3.6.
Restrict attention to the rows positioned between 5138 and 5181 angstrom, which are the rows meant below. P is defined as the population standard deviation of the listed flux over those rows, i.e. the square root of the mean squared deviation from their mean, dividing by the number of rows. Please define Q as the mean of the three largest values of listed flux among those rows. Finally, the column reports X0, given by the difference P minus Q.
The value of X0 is -14.0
